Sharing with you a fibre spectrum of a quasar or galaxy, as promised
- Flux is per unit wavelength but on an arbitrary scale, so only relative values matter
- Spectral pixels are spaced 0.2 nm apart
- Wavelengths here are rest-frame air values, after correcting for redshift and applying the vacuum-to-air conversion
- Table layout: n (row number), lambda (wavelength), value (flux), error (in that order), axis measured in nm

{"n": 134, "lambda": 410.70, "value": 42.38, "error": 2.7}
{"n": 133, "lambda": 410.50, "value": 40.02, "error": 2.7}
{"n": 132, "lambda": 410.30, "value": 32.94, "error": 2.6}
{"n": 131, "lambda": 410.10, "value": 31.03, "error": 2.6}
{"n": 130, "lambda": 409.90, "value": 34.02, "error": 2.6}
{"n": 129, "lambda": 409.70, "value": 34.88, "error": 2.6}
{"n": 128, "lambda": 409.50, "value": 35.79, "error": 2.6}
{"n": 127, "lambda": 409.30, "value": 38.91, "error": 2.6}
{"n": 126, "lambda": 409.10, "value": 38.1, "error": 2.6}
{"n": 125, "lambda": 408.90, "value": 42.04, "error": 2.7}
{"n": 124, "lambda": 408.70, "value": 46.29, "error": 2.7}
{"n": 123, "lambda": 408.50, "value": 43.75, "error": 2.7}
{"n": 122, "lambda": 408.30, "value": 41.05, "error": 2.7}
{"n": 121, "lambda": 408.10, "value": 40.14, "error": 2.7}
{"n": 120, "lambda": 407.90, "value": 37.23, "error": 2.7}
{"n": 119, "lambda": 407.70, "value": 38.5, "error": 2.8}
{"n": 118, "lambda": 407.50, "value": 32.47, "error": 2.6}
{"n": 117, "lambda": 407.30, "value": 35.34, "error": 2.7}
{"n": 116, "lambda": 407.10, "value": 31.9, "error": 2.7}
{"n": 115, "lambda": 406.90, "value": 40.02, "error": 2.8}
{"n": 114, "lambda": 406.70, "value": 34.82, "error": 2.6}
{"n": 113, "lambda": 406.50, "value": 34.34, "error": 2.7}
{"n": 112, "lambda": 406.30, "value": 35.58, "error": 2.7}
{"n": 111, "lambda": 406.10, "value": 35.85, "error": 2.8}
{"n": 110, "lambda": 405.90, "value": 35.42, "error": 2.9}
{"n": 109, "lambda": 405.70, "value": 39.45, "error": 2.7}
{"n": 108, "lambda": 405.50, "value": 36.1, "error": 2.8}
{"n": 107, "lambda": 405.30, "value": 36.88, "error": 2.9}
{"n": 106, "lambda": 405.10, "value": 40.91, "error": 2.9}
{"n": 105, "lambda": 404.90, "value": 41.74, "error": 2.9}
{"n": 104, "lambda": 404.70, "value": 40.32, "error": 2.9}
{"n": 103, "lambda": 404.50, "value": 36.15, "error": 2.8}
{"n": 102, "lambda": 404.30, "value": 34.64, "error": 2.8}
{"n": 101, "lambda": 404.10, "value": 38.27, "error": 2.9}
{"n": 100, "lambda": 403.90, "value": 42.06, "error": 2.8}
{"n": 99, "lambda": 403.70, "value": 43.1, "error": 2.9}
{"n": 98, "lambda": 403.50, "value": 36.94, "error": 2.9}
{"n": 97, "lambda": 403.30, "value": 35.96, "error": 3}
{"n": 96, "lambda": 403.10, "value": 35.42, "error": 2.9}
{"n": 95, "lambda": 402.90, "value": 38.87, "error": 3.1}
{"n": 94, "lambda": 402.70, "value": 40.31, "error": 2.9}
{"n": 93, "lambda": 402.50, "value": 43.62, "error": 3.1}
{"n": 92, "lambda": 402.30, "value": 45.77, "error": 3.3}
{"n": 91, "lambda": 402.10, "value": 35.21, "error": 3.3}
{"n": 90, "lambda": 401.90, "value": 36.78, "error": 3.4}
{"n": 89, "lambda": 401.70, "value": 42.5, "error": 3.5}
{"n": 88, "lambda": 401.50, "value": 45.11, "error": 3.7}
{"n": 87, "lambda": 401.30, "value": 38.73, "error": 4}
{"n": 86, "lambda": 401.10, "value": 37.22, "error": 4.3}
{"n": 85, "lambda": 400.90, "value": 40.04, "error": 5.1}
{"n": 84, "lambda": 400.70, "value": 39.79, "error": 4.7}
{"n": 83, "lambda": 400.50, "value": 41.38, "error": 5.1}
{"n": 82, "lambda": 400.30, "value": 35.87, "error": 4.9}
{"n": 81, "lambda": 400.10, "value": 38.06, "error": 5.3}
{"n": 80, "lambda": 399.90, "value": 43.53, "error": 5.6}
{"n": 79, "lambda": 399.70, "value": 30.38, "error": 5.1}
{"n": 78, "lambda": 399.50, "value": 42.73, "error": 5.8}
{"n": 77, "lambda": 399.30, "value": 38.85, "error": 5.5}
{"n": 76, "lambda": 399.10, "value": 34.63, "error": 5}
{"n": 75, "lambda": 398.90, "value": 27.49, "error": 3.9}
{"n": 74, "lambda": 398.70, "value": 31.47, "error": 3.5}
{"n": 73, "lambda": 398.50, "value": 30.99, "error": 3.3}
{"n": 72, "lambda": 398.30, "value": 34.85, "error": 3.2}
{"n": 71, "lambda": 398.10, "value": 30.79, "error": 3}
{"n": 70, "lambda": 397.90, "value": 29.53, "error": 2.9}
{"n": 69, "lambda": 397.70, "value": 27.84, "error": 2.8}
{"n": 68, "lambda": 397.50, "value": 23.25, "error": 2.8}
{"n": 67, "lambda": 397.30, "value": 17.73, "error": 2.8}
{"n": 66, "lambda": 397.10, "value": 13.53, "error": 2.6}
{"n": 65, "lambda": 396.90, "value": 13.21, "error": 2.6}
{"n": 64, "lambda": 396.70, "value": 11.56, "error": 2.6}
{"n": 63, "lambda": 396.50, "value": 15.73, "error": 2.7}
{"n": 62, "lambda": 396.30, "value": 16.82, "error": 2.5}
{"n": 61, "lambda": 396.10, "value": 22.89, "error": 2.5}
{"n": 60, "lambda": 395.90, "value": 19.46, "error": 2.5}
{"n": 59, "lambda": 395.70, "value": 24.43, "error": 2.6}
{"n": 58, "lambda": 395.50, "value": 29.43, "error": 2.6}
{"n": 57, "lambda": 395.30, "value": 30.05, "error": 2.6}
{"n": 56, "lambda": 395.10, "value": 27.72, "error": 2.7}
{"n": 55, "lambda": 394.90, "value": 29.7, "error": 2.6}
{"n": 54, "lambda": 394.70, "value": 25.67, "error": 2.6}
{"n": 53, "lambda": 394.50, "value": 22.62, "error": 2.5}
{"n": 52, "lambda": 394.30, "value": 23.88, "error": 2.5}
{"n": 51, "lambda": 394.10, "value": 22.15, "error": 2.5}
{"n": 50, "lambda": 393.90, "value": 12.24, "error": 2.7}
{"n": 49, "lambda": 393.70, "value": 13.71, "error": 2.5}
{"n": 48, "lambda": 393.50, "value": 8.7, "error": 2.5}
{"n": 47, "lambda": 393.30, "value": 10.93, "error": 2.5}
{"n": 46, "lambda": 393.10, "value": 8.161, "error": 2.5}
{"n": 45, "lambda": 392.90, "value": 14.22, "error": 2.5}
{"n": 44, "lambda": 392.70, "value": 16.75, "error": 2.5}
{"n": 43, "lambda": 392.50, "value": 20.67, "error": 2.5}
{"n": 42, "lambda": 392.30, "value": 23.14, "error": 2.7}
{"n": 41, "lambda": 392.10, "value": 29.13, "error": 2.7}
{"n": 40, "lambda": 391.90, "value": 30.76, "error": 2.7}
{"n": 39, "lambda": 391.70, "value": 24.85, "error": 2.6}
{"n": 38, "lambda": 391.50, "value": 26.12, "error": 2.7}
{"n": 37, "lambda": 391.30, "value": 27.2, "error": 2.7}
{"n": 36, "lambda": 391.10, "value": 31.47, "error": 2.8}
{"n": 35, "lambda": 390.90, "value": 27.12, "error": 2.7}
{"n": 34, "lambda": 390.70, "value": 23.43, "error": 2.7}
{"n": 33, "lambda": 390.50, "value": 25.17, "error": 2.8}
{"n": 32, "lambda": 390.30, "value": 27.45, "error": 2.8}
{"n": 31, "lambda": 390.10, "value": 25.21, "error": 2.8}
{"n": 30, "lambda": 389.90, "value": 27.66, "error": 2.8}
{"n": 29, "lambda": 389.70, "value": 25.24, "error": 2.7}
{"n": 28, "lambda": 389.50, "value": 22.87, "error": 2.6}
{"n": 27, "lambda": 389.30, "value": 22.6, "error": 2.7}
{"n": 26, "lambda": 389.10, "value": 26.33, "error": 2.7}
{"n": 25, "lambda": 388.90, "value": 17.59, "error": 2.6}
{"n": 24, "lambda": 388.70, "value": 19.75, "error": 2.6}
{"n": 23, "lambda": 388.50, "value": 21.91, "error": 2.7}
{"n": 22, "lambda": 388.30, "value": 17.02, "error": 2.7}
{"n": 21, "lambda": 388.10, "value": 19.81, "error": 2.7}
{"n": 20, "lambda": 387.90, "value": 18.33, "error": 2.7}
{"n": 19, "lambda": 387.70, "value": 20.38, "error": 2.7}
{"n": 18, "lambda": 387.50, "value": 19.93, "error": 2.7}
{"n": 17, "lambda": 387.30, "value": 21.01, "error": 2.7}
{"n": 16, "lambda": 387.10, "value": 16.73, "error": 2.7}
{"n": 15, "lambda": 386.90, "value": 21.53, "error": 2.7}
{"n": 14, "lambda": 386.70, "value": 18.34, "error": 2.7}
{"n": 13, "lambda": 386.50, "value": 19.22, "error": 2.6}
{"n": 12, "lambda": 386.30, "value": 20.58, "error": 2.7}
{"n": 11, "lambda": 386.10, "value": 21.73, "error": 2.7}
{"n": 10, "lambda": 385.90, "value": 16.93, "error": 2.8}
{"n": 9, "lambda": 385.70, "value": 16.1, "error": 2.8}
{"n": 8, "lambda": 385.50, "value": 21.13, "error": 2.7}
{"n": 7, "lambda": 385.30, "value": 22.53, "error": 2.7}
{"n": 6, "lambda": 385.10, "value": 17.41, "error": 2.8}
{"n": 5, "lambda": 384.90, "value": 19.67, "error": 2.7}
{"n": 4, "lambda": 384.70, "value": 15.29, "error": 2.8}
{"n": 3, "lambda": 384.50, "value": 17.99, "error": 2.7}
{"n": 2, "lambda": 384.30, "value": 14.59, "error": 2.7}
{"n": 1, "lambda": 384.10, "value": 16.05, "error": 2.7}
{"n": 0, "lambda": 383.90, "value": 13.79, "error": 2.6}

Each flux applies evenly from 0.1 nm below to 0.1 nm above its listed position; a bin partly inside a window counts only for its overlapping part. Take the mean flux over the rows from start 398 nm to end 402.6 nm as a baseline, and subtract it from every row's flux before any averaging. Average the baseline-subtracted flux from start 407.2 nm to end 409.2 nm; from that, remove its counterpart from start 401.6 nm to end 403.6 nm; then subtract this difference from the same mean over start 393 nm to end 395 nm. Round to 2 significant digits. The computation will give -20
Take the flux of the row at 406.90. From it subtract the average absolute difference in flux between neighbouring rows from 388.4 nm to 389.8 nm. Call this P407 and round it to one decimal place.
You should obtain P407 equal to 36.8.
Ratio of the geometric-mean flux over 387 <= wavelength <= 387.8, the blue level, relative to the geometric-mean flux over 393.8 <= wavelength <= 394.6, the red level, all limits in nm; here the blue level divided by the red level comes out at 0.99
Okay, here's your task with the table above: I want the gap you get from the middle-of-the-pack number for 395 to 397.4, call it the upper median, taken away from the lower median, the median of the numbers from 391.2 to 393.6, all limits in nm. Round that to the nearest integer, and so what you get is 3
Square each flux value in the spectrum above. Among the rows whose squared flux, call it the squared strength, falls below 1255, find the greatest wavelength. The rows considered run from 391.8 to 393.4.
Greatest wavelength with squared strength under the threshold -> 393.30 nm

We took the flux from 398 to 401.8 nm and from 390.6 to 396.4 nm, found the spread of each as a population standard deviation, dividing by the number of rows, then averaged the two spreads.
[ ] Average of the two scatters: 5.8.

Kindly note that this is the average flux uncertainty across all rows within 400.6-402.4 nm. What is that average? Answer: 3.92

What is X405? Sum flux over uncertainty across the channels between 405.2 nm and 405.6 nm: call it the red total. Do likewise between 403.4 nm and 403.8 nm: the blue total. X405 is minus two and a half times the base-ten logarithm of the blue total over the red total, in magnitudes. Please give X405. -0.1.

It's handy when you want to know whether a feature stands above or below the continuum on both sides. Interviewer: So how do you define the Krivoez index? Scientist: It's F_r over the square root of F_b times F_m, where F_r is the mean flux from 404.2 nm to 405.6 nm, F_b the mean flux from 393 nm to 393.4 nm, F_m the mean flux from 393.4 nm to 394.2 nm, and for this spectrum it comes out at 3.3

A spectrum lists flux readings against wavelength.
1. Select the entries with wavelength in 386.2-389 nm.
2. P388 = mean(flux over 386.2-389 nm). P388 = 19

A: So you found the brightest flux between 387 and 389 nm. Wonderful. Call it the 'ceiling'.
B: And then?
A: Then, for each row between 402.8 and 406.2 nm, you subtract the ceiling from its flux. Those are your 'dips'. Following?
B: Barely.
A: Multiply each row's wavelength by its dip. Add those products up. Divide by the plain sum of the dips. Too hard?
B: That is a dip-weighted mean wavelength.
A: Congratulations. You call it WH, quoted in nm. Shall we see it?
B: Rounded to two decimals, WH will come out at 404.48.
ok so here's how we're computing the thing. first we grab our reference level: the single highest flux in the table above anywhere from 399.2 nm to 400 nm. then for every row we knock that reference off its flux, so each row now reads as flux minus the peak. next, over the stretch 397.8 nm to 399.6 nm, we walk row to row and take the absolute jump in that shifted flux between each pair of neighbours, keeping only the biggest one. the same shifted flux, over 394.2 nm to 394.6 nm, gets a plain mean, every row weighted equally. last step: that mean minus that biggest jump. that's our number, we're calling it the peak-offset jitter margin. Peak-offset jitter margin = -27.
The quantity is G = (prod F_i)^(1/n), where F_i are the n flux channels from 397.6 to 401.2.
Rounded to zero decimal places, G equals 35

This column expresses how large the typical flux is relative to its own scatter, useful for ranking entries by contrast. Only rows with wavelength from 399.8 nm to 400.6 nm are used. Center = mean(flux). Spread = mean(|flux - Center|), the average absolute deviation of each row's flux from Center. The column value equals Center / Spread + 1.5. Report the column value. 16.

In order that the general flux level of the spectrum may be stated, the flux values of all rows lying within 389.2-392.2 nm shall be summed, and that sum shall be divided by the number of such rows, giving 26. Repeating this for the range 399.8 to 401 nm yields 40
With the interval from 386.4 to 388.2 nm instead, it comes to 19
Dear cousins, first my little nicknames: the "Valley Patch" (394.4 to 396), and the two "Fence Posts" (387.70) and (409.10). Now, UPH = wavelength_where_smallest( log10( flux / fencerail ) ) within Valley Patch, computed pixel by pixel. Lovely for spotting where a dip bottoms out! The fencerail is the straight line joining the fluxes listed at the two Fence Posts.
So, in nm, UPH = 395.90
